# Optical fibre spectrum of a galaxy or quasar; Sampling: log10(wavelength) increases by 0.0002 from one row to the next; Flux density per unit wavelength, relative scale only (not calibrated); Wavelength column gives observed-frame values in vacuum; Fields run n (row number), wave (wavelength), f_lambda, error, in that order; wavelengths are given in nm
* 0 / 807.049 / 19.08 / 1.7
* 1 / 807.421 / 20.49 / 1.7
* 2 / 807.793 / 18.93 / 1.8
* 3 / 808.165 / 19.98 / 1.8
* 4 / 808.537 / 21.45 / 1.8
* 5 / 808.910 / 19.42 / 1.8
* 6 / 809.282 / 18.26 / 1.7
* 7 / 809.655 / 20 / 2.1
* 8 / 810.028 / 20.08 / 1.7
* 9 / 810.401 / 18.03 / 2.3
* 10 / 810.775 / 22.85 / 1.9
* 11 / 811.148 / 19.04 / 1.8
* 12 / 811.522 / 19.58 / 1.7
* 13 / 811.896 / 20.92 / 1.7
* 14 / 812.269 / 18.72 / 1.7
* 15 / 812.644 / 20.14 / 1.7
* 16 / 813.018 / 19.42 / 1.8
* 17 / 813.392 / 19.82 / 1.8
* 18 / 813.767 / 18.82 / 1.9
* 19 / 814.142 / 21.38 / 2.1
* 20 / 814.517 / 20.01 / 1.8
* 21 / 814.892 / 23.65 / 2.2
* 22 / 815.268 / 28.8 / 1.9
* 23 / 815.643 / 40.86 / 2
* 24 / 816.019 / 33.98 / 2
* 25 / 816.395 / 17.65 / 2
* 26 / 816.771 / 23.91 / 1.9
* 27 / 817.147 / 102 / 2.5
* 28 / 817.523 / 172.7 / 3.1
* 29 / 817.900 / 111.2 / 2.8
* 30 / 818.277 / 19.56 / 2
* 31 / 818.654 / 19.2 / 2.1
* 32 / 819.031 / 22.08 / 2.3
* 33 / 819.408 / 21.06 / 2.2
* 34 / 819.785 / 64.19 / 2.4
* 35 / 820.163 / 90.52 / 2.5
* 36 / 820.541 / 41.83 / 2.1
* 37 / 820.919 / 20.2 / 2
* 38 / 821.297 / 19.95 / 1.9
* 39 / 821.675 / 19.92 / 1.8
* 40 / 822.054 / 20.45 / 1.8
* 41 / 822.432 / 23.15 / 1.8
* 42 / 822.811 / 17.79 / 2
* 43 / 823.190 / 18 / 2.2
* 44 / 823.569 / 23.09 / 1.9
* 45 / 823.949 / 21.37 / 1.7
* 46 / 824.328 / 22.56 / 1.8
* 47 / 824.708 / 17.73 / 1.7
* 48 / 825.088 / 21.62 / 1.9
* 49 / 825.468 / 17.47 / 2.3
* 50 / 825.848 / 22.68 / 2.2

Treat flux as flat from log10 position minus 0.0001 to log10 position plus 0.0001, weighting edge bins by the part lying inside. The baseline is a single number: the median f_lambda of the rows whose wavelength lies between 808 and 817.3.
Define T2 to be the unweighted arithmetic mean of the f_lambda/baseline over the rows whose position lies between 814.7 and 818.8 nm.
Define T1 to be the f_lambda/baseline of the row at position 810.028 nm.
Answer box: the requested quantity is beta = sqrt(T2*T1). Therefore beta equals 1.64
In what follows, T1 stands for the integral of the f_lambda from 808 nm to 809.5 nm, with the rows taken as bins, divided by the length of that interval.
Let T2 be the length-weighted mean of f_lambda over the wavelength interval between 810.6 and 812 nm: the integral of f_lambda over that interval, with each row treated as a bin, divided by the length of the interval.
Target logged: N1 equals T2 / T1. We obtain 1.0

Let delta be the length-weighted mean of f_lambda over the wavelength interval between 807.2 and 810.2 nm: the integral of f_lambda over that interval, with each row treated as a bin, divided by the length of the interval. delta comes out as 20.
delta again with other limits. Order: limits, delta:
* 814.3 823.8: 40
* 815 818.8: 57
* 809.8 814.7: 20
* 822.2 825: 21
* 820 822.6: 33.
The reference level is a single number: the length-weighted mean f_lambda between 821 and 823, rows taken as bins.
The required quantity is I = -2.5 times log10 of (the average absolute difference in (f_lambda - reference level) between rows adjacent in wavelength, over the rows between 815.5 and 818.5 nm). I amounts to -4.2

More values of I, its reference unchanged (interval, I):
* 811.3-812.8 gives -0.5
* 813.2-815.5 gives -1.1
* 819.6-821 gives -3.8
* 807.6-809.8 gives -0.4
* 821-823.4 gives -0.6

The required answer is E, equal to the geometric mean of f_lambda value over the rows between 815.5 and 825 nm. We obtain 30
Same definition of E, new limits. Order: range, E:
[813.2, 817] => 24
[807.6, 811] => 20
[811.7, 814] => 20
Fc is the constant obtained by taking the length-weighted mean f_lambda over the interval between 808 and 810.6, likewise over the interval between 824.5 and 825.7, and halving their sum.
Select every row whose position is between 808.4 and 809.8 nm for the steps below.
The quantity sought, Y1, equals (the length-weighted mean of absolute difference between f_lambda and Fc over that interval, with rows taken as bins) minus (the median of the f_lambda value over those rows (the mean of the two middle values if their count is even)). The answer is -18.8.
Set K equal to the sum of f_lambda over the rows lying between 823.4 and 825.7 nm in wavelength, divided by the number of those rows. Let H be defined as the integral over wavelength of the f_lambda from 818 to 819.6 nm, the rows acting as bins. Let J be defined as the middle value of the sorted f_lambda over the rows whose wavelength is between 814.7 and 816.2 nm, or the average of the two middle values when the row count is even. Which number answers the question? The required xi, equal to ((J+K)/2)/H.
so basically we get 0.6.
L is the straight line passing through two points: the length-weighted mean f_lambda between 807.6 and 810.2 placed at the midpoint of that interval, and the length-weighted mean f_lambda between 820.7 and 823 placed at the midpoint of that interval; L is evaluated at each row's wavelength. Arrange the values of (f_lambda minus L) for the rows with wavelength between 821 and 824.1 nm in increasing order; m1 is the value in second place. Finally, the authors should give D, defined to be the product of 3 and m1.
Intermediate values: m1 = -2.6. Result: -7.8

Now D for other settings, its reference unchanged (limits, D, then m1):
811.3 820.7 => -3.7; -1.2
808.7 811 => -4.5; -1.5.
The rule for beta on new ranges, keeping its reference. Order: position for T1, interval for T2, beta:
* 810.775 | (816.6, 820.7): 1.89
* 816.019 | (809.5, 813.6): 1.30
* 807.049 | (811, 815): 0.98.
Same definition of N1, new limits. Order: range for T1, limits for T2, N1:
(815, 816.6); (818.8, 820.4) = 1.6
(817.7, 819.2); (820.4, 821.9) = 0.6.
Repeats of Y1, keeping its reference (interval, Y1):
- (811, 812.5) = -18.6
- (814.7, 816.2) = -19.0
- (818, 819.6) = -14.0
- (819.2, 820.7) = -18.1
